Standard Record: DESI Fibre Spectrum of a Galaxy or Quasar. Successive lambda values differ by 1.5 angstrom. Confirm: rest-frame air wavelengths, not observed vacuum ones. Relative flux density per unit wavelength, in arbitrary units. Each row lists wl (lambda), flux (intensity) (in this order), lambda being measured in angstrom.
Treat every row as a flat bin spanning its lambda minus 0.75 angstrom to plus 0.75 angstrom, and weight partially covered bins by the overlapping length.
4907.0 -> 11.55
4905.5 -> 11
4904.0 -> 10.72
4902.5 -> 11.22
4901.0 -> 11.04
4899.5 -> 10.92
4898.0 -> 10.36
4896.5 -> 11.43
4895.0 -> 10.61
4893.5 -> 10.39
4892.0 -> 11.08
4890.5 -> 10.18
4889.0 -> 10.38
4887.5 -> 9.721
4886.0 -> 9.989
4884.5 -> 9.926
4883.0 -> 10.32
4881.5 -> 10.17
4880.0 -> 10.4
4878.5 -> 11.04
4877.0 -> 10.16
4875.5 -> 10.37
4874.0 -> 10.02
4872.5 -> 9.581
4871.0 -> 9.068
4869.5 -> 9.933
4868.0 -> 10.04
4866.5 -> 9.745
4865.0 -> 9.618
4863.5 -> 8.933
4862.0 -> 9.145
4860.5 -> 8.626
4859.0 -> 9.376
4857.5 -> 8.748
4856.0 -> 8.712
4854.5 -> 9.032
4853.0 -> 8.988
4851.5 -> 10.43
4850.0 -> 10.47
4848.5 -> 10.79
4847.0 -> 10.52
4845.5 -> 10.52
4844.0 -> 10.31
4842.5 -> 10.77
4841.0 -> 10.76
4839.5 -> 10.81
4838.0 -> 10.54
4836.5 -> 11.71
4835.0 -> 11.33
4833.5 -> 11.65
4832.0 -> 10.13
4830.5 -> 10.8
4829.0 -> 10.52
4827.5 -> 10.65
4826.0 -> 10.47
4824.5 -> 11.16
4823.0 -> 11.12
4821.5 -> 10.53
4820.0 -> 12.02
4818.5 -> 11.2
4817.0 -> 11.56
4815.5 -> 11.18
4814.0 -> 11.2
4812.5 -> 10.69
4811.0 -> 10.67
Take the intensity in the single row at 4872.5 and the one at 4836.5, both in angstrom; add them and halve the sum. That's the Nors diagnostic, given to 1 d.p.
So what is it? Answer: 10.6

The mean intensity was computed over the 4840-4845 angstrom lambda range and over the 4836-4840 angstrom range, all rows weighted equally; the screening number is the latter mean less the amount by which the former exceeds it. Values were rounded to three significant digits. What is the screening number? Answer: 11.4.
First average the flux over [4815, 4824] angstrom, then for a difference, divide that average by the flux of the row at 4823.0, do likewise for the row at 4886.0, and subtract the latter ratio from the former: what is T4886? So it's -0.11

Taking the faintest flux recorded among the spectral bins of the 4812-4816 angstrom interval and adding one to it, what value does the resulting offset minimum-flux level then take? 11.7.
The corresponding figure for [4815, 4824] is 11.5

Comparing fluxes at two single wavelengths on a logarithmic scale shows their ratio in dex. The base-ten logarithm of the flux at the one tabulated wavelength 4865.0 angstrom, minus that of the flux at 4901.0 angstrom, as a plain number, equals -0.060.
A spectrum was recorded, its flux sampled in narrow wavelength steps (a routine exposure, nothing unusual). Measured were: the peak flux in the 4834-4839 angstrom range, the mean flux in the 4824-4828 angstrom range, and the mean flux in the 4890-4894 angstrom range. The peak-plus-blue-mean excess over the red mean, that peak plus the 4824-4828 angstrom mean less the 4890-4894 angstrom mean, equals 11.9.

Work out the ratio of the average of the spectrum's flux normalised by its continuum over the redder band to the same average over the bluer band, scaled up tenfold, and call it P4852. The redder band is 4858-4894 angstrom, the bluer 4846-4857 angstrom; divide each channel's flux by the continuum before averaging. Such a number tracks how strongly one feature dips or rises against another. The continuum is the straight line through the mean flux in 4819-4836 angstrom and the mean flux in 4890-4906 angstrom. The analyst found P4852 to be 10.1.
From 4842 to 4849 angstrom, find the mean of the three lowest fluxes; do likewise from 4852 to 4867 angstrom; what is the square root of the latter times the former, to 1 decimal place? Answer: 9.5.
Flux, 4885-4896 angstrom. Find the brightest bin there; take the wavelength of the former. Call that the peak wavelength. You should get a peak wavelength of 4892.0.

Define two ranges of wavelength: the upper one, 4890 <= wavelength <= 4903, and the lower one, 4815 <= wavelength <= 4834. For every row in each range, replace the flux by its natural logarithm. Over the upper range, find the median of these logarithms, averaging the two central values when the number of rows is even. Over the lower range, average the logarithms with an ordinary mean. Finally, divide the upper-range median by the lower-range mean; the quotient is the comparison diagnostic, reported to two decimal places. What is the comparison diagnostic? 1.00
